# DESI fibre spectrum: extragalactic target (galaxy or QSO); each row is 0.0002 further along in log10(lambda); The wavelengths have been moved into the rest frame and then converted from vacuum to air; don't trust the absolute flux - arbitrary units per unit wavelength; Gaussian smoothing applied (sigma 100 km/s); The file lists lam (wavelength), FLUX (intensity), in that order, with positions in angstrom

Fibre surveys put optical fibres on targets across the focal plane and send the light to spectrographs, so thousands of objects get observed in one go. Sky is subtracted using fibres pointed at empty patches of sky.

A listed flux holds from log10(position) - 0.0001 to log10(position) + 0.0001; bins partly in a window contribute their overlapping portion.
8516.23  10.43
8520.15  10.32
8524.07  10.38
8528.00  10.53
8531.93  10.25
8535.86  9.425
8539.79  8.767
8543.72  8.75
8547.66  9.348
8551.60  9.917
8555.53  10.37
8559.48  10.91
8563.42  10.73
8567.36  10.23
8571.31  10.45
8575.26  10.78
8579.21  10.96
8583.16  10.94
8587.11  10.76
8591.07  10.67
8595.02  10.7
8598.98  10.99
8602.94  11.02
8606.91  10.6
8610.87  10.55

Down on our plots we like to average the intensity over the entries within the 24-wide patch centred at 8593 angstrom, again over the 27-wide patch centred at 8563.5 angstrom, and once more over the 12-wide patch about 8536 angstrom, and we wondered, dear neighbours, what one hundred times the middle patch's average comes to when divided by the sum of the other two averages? 51.6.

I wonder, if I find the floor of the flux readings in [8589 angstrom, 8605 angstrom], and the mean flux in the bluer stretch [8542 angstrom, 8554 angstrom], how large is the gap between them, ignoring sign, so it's 1.3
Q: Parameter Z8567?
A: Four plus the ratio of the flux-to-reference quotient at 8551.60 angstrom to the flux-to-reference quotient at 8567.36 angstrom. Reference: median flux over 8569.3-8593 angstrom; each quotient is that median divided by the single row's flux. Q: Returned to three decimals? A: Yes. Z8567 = 5.032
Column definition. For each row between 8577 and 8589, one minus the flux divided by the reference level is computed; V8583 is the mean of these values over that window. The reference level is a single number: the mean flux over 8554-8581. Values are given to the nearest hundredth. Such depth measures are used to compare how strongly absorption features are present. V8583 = -0.02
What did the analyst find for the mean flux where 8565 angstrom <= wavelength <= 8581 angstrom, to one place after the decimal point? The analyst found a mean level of 10.6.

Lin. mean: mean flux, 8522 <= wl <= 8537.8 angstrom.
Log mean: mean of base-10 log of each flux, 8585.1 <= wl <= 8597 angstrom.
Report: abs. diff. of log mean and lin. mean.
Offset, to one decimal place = 9.1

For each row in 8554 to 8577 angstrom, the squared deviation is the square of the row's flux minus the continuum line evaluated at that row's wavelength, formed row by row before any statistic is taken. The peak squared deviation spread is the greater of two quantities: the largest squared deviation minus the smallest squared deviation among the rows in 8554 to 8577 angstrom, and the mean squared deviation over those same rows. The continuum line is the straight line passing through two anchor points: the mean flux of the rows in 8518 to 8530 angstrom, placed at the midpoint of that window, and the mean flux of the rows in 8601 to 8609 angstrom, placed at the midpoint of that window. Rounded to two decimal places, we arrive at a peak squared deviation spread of 0.14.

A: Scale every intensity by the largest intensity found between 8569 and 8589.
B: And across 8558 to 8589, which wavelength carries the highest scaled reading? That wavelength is 8579.21 angstrom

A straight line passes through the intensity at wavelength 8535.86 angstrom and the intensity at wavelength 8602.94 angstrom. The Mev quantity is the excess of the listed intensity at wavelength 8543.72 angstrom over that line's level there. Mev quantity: -0.86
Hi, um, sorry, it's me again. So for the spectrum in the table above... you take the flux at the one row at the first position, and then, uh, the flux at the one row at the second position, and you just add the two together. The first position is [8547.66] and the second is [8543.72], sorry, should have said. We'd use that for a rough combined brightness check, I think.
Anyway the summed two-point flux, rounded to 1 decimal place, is 18.1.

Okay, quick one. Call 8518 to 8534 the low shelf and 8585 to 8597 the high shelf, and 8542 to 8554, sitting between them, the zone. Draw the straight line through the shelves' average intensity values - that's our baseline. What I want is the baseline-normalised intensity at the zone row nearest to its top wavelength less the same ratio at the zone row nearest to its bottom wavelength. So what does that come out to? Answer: 0.11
